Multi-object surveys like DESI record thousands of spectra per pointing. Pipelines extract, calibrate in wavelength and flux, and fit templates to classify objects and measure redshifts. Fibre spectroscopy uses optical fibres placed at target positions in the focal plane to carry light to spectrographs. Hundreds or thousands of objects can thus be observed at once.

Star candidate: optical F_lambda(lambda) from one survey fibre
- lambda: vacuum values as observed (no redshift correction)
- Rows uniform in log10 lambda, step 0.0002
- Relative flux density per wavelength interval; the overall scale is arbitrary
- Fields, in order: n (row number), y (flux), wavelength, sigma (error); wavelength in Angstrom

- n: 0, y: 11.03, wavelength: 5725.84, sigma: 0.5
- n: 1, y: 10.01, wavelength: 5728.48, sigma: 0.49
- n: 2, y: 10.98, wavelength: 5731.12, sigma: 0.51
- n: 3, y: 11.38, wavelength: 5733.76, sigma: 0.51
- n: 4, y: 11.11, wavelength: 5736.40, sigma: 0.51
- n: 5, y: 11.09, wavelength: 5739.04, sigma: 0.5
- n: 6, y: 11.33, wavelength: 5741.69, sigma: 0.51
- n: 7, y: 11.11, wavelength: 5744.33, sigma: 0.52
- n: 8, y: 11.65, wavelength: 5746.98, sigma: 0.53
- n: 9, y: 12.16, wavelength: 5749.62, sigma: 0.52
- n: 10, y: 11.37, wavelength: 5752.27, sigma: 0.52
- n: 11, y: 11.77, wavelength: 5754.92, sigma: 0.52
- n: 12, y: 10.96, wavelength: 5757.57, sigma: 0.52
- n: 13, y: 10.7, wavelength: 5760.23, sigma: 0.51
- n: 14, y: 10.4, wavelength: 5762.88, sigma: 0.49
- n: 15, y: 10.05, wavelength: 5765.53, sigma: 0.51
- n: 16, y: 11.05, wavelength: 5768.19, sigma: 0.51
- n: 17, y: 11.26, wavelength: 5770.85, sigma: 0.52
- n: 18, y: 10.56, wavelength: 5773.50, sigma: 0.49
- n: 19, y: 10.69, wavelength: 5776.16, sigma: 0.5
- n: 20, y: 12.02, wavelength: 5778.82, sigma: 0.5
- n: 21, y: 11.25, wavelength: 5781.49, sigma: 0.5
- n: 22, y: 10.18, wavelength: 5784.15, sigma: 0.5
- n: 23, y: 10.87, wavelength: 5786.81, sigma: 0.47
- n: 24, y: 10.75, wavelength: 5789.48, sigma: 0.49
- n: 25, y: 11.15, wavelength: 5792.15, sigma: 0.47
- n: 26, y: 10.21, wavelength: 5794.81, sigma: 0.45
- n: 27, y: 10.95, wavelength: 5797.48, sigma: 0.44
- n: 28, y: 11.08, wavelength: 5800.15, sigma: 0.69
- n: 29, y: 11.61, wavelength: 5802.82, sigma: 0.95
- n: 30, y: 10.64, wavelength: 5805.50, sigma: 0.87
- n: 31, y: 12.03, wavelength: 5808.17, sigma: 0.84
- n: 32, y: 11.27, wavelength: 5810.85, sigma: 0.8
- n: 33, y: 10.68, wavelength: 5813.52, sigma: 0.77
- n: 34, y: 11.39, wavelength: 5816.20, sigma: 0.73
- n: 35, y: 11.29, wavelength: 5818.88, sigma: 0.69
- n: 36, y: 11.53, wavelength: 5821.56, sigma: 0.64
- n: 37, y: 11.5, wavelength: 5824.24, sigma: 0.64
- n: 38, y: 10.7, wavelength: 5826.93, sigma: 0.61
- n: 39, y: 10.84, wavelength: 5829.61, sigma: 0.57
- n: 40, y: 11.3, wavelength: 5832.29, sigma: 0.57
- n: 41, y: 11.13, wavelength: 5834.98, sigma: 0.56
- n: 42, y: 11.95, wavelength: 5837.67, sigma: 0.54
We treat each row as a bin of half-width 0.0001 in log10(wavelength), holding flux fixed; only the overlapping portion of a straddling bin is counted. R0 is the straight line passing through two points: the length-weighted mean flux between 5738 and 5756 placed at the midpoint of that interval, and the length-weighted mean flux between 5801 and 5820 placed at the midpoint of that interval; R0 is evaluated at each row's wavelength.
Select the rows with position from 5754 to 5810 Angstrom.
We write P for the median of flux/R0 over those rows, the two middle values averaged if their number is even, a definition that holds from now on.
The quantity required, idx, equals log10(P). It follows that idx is -0.0189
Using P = 0.957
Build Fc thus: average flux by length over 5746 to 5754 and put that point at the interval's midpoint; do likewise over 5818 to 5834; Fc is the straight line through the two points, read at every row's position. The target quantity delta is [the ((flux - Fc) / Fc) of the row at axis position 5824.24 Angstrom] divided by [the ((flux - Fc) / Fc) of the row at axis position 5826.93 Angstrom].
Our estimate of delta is -1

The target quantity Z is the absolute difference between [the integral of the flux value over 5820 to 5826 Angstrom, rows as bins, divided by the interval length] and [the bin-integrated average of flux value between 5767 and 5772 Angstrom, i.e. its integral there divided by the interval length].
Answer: 0.29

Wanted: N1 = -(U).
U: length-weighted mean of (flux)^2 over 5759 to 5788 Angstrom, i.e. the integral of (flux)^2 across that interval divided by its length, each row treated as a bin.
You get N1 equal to -117.4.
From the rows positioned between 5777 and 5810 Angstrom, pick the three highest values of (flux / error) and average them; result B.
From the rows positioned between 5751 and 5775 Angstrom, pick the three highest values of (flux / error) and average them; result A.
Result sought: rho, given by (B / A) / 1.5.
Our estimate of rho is 0.732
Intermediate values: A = 22.1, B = 24.2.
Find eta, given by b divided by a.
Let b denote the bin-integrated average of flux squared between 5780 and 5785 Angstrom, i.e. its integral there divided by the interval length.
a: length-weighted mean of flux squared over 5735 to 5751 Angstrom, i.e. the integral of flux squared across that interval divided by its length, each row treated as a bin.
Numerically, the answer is 0.90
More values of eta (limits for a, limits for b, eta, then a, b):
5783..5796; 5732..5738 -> 1.11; 113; 126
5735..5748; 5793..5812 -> 0.98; 127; 124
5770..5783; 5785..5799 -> 0.93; 124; 116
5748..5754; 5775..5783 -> 0.92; 139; 128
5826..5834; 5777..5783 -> 1.10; 120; 133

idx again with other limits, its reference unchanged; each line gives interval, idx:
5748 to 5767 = -0.0194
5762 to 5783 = -0.0210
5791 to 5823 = -0.0034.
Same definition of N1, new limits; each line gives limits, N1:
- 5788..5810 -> -122.5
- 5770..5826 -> -123.2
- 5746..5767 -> -124.2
